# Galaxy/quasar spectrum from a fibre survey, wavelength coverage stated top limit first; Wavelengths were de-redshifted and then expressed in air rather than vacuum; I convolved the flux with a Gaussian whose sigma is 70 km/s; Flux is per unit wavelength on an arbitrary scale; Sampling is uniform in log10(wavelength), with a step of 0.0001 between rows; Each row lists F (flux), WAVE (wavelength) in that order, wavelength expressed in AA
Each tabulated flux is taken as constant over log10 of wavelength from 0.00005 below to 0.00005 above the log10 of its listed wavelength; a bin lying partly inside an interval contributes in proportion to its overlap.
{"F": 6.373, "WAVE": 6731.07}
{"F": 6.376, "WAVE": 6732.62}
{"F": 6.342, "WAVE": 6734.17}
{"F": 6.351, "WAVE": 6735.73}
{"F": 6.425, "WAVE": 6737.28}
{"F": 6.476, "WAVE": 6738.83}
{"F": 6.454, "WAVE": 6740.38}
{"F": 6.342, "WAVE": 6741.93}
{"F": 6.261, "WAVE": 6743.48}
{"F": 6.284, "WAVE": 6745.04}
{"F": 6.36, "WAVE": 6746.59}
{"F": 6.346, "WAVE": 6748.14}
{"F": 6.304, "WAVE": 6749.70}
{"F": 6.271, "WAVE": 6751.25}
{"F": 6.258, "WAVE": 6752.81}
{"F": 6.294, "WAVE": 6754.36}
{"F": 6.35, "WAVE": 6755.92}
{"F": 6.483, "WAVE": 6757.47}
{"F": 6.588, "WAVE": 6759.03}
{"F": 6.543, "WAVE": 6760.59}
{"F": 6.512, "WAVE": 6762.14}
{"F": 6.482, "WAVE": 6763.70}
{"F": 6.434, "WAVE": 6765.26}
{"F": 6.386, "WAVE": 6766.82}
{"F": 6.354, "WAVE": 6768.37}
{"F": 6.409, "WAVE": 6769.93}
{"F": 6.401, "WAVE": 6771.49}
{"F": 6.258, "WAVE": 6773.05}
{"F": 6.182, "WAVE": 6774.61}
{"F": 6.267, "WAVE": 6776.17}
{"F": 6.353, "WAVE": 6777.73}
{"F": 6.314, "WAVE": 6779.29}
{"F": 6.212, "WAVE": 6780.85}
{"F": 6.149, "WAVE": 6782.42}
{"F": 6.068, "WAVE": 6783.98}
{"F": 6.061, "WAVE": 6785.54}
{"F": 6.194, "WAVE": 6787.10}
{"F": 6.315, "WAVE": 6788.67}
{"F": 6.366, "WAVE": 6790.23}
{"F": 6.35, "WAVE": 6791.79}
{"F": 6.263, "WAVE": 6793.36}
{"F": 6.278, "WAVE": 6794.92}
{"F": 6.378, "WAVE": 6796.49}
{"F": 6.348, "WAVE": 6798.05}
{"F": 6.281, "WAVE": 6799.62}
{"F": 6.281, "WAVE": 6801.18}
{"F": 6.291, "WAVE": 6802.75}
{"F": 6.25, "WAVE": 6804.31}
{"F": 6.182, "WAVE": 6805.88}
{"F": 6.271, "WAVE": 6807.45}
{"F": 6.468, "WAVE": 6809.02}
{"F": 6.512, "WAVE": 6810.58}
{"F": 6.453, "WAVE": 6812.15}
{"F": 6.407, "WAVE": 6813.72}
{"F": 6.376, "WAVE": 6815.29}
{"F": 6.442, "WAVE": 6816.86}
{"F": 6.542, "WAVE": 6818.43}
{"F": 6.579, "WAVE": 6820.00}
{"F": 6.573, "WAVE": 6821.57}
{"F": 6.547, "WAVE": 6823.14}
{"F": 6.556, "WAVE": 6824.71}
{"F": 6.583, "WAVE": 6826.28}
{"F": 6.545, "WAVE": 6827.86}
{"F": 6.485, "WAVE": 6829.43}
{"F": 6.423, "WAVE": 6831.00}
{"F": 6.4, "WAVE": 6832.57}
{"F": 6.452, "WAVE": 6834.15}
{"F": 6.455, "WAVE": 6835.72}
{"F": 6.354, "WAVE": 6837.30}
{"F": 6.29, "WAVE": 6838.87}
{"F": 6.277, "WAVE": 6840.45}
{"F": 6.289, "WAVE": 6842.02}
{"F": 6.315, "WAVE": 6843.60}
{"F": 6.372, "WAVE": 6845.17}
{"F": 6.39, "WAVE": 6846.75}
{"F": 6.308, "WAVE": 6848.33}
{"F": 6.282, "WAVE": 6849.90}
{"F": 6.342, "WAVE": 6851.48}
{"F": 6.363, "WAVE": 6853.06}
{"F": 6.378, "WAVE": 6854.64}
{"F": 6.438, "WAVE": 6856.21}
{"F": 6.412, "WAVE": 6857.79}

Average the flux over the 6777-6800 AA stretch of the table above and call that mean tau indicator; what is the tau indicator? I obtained 6.26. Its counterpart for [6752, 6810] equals 6.32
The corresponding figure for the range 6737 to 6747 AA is 6.37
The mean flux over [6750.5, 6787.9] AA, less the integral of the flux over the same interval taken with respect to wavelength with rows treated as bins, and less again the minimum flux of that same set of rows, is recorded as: -236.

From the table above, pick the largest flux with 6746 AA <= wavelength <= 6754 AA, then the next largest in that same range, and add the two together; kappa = 12.7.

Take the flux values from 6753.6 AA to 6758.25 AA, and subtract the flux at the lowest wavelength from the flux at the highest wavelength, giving 0.19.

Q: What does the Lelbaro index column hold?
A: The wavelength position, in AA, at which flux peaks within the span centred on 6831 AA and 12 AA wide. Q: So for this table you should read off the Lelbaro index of 6826.28 AA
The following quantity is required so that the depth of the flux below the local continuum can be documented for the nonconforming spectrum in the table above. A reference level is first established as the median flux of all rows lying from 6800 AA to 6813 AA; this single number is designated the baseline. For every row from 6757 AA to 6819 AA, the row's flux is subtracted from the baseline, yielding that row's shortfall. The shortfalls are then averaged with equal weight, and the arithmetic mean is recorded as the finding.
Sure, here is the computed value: -0.06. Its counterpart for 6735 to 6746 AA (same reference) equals -0.08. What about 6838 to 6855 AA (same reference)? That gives -0.04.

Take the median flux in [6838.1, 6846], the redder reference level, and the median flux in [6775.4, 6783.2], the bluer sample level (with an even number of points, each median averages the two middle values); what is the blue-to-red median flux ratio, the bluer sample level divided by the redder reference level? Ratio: 0.996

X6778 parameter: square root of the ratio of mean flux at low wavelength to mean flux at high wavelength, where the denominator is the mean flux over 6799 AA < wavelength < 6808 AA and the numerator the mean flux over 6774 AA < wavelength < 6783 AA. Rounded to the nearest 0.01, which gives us 1.00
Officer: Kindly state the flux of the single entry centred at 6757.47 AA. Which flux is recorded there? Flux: 6.483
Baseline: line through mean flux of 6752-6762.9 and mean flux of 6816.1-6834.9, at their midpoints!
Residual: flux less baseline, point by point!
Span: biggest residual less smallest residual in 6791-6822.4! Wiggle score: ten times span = 3.8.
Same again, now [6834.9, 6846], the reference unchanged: 1.8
